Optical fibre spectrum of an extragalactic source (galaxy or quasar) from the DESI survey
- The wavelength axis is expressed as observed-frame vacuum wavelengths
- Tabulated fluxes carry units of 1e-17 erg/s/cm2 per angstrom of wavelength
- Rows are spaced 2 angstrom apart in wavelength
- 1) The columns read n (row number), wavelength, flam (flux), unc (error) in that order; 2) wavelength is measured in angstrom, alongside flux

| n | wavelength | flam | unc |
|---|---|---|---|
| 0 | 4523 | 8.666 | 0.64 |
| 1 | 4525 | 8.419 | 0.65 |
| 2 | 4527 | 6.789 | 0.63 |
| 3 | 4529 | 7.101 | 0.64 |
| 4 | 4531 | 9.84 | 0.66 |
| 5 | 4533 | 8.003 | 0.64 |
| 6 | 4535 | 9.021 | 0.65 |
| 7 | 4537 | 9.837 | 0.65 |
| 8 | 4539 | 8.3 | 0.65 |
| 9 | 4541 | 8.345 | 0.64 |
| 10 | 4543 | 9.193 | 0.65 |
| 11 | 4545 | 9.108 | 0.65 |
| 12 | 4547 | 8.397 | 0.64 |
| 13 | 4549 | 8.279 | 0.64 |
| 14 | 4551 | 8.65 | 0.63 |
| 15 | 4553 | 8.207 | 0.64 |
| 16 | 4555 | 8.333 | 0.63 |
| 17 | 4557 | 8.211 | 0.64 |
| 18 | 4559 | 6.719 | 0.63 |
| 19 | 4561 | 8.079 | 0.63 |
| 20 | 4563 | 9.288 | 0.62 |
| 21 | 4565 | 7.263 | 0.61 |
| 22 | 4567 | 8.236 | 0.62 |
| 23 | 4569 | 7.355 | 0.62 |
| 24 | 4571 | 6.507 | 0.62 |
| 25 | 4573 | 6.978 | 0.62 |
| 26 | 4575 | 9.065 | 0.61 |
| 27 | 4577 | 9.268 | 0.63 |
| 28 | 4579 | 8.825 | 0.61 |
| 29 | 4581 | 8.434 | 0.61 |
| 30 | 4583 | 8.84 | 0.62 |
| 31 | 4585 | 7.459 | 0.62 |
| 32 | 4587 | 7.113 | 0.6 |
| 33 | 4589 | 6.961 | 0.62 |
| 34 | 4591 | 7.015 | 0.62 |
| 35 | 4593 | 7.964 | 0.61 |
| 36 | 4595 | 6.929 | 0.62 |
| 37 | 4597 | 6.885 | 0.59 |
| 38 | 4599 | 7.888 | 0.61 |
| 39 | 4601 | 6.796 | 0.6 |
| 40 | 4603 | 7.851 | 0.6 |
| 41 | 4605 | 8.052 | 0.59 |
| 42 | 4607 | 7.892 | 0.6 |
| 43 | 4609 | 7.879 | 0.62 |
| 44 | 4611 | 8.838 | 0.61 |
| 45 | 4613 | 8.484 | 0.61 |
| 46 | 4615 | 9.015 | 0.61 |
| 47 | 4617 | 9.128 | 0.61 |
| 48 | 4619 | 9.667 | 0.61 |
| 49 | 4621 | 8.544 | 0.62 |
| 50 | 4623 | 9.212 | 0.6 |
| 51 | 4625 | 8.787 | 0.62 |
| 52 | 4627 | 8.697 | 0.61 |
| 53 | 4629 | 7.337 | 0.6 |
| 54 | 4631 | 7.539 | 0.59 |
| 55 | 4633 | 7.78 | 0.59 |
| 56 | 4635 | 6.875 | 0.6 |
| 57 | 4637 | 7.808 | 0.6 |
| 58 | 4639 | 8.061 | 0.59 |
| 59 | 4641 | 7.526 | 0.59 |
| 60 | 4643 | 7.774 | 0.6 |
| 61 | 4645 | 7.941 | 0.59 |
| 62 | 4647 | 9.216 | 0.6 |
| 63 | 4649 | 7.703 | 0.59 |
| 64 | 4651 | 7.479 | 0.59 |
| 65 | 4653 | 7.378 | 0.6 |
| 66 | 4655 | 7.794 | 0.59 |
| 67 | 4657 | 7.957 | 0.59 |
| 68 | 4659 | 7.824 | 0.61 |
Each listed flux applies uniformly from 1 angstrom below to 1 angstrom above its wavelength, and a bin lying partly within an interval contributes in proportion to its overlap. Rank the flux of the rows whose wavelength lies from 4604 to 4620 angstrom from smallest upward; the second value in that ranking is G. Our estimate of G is 7.892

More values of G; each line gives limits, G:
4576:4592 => 7.015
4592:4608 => 6.885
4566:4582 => 6.978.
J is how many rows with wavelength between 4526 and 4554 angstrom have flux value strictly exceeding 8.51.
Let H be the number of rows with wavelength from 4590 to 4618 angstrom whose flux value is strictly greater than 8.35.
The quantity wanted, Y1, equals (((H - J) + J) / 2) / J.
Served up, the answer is 0.33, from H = 4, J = 6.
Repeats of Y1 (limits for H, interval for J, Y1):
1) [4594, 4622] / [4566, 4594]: 0.75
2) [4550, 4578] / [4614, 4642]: 0.29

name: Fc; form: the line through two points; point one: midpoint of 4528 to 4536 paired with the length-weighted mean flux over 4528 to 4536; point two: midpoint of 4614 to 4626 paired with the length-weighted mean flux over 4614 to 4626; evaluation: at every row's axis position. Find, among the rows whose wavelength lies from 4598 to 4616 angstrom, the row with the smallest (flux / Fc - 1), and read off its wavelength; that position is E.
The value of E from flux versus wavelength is 4601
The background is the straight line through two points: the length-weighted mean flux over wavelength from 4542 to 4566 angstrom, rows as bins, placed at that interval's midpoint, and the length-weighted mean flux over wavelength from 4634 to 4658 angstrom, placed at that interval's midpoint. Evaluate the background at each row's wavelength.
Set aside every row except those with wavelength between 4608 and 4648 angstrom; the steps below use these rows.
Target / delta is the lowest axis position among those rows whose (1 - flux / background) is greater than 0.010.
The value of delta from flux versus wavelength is 4609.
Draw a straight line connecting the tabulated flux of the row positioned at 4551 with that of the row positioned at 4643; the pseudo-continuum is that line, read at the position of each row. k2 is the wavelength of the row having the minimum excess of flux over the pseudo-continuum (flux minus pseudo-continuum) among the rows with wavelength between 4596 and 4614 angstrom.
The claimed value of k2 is 4601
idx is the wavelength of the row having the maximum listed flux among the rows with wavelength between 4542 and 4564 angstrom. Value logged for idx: 4563 angstrom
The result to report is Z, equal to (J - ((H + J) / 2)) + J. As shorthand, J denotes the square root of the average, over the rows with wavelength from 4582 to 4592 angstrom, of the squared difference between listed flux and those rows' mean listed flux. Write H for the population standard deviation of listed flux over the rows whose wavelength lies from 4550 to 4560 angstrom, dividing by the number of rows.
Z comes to 0.72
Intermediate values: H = 0.67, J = 0.70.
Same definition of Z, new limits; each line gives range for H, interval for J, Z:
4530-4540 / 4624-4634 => 0.52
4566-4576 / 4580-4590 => 0.66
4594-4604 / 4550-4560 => 0.76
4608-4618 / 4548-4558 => 0.02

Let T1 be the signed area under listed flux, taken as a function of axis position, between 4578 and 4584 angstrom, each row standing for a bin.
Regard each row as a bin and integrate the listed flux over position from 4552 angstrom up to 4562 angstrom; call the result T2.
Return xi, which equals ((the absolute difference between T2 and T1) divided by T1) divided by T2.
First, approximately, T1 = 52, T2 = 79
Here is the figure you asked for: 0.007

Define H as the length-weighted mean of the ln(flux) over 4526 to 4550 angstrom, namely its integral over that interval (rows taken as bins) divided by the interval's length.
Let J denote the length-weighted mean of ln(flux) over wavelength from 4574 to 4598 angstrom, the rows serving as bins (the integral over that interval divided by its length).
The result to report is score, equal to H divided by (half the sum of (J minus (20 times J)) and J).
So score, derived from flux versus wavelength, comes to -0.115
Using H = 2.14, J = 2.06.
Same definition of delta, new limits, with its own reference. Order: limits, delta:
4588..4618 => 4589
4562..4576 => 4565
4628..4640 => 4629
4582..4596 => 4585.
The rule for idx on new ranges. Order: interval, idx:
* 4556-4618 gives 4563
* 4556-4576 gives 4563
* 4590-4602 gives 4593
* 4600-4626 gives 4619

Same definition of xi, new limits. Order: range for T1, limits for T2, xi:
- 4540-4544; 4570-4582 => 0.018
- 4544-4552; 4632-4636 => 0.020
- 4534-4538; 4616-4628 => 0.017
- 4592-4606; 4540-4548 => 0.005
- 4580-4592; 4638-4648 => 0.001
